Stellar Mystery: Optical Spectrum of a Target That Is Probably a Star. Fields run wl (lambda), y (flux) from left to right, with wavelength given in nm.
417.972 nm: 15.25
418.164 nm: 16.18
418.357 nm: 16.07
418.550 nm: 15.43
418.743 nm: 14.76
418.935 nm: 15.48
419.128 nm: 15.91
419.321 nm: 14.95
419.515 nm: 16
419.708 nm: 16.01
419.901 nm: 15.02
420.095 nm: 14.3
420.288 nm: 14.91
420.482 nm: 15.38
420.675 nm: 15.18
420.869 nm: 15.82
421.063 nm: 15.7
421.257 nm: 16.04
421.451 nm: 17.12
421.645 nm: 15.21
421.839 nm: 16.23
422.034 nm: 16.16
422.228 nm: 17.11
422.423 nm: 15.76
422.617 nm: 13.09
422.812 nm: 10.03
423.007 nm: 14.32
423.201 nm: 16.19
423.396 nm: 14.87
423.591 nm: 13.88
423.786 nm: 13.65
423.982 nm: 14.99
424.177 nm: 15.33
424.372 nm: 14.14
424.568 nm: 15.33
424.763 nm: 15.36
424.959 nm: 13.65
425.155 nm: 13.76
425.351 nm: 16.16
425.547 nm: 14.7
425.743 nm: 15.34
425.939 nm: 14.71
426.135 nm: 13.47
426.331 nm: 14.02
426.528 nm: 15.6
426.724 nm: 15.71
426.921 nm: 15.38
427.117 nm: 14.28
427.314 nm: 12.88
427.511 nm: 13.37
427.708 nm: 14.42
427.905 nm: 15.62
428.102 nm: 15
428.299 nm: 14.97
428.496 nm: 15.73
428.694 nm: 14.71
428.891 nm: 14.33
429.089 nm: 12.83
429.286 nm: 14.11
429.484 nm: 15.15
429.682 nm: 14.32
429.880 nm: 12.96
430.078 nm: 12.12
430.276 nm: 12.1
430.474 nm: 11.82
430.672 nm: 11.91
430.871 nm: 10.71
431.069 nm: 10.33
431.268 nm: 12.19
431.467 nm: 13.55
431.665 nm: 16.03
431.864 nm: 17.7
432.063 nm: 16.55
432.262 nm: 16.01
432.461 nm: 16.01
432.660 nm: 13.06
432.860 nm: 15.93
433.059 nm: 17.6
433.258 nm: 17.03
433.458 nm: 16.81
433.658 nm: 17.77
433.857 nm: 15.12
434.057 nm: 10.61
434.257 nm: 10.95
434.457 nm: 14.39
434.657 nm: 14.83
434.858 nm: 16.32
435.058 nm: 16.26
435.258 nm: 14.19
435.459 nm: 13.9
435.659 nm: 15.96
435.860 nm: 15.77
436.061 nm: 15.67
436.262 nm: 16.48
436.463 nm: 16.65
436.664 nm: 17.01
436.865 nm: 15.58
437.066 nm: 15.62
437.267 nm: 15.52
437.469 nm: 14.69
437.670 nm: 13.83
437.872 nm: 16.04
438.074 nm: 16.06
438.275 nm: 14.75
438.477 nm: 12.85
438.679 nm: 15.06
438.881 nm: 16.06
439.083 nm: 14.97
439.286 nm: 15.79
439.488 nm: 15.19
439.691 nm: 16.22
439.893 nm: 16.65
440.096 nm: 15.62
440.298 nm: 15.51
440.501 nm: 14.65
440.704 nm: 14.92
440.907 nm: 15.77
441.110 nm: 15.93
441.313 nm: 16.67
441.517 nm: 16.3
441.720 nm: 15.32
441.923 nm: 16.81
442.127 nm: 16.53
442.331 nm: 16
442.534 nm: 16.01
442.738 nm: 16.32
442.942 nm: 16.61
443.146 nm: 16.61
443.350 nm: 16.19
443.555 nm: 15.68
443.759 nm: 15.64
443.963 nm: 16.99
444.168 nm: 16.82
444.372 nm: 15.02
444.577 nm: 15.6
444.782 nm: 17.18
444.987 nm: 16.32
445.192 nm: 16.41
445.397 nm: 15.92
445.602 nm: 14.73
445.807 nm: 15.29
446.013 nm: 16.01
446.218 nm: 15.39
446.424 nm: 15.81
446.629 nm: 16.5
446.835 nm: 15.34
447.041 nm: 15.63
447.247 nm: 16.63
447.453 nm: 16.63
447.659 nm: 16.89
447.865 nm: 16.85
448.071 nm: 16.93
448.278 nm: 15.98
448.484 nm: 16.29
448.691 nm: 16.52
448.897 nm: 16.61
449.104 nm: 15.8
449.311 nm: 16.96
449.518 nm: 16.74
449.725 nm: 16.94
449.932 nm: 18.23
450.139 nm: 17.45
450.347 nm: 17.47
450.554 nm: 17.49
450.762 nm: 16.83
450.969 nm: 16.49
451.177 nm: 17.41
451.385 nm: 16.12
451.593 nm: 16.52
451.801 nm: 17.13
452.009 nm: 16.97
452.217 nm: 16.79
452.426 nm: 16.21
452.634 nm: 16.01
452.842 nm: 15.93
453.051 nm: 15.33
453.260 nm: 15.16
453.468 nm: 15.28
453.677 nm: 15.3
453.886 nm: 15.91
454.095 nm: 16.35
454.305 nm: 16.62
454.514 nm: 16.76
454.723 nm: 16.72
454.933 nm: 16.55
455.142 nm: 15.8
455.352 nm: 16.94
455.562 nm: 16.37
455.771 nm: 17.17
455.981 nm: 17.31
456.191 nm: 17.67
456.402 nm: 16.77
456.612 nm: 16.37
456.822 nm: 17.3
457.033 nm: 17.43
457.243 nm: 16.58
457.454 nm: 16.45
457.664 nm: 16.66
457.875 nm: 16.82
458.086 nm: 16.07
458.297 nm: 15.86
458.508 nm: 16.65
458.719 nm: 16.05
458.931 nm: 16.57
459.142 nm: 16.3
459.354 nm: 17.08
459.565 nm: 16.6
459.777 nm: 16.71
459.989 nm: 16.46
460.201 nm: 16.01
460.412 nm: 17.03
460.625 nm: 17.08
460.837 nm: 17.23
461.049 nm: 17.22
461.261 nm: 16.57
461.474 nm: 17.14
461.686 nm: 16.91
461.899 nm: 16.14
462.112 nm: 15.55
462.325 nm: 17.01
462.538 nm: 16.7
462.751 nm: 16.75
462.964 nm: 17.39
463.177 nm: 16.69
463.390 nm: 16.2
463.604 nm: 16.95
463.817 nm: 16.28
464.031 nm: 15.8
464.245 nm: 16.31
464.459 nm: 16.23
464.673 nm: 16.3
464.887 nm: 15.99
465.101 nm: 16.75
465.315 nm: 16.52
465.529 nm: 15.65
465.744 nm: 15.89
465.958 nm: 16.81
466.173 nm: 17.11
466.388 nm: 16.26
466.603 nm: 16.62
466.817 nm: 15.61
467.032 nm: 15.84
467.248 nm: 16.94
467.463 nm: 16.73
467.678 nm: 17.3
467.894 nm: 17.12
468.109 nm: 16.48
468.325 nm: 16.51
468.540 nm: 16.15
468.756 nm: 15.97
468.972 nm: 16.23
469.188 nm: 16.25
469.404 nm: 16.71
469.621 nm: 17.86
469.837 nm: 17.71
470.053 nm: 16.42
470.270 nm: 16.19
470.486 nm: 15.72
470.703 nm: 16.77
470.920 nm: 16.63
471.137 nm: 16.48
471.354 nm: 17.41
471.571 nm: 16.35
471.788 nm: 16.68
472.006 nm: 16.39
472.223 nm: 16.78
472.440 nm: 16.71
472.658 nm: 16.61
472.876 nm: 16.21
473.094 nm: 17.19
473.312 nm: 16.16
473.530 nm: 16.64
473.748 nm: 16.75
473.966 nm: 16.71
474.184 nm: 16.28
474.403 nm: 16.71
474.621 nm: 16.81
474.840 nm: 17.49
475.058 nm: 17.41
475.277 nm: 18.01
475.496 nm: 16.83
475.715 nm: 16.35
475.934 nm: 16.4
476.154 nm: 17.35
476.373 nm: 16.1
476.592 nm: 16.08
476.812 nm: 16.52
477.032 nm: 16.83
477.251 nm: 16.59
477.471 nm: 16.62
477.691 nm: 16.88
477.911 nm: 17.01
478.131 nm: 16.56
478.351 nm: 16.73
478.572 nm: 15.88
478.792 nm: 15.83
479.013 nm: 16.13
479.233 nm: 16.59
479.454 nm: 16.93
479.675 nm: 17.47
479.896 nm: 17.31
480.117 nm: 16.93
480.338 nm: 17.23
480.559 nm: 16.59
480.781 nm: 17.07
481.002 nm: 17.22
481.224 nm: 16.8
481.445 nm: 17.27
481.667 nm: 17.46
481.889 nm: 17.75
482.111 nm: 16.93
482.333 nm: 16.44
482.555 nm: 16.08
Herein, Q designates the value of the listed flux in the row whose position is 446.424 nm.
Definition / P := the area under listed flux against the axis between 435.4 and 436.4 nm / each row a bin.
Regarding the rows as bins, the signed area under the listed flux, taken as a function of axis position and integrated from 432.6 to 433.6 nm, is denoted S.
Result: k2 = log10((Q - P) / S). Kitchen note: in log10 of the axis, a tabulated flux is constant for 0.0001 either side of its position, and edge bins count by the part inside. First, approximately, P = 15.7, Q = 15.81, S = 16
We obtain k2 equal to -2.04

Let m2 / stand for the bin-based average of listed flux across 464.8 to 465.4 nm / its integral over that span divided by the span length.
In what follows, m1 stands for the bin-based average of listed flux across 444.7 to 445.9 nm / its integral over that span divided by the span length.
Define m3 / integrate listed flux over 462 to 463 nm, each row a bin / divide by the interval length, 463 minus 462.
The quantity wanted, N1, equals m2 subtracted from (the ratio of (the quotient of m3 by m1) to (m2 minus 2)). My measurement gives -16.4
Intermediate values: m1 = 16.0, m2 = 16.4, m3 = 16.6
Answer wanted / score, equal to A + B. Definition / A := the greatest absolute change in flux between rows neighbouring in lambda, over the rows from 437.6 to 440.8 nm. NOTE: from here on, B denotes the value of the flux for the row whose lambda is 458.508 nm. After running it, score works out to 18.9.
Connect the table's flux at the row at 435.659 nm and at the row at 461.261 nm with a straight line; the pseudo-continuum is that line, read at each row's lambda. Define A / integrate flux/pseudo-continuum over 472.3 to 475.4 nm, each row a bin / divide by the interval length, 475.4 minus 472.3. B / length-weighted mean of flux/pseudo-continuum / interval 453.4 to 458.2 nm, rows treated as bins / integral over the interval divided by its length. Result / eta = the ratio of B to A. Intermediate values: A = 1.00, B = 1.01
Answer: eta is 1.01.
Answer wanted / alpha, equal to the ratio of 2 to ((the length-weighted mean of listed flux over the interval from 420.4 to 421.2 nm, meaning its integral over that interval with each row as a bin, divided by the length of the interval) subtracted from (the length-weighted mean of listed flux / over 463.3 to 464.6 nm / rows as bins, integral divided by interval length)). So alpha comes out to 2.7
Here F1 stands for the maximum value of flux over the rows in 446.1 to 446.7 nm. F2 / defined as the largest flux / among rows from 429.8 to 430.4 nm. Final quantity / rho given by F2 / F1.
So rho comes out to 0.79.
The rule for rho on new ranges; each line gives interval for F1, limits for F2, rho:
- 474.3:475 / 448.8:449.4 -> 0.97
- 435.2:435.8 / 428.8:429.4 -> 0.90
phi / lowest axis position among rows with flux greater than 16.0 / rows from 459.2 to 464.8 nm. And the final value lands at 459.354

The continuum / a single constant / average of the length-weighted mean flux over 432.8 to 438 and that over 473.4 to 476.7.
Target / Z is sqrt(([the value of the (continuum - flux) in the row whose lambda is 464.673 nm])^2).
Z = 0.2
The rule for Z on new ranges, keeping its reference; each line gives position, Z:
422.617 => 3.0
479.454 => 0.8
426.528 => 0.5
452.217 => 0.7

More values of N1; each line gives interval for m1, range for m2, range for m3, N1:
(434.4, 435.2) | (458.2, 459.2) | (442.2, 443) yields -16.2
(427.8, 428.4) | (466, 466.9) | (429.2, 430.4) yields -16.4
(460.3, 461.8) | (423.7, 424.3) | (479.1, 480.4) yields -14.6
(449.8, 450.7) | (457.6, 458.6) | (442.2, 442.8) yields -16.3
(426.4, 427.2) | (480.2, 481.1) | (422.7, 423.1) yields -17.0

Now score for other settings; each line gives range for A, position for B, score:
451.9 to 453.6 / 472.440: 17.3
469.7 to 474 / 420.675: 16.5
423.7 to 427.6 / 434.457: 16.8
